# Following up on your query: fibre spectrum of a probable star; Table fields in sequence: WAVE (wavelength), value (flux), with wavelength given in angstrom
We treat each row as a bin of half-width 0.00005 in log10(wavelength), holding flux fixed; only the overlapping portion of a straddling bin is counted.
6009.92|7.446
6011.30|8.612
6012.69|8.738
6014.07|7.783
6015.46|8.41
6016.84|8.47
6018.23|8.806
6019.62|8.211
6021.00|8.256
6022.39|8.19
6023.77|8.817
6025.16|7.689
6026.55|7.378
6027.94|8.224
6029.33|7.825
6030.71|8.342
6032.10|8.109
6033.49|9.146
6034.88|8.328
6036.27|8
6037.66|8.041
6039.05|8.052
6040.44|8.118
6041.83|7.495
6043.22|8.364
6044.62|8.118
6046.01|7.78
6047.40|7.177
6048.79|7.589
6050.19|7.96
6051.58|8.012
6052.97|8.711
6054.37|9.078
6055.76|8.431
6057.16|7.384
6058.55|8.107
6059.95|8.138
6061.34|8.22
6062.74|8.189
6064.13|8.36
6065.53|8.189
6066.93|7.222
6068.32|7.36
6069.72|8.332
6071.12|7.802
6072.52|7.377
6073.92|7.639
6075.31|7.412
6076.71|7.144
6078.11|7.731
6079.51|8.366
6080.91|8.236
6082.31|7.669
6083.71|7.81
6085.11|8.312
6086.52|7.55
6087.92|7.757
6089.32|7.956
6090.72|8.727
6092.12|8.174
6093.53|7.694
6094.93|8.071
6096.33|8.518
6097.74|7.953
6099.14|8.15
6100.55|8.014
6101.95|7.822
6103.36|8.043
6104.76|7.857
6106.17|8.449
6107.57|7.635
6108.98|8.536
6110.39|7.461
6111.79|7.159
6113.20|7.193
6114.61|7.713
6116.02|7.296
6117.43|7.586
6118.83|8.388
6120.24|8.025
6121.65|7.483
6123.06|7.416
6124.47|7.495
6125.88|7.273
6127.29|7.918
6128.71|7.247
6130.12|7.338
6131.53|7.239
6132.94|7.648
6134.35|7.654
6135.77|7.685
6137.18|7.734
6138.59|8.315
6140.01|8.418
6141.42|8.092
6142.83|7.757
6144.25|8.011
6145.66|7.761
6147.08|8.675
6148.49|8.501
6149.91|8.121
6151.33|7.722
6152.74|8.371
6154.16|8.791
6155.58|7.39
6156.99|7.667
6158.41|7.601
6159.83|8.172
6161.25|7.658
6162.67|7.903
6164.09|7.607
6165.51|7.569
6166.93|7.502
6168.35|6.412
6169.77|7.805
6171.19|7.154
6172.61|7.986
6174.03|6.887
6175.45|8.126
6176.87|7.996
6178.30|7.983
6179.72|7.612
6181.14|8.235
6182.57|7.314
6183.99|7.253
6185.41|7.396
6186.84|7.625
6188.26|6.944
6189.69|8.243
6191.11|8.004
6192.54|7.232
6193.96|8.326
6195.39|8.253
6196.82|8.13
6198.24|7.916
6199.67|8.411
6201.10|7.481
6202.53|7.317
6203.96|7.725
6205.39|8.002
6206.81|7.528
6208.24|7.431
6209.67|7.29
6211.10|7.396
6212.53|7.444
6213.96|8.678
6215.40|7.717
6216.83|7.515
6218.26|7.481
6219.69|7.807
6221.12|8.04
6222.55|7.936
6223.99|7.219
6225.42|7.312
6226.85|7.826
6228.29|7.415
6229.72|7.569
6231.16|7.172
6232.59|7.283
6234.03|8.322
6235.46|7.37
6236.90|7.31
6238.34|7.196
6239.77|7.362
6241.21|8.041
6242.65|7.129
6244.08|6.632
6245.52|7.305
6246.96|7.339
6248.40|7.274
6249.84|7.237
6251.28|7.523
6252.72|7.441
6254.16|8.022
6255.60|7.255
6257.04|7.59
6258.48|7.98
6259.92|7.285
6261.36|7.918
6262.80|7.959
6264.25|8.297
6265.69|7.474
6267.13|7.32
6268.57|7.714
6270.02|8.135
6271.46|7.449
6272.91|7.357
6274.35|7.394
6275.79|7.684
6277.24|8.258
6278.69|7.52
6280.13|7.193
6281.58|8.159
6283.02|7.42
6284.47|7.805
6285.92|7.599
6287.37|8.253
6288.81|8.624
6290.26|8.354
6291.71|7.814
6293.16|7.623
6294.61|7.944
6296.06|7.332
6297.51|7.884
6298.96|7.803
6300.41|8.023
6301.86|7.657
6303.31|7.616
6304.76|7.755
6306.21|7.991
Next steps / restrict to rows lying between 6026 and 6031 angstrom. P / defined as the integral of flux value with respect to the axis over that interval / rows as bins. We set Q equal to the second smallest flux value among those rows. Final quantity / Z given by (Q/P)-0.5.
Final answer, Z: -0.303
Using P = 40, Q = 7.825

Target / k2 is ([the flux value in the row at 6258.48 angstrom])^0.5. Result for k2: 2.82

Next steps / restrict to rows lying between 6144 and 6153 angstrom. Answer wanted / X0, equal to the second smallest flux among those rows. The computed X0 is 7.761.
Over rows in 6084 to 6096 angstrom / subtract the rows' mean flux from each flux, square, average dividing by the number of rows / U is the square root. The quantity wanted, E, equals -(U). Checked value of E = -0.356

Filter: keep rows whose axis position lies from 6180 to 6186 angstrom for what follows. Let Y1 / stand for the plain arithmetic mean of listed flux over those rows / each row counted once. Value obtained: 7.55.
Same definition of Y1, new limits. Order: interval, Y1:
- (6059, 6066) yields 8.22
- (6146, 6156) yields 8.22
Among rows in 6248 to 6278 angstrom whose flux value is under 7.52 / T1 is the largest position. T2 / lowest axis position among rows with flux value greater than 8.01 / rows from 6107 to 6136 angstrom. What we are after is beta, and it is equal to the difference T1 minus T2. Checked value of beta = 165.4 angstrom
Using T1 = 6274.35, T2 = 6108.98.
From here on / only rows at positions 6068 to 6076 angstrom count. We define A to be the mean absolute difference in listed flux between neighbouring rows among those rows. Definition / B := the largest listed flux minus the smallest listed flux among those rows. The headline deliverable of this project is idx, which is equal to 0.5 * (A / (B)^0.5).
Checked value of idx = 0.25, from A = 0.48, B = 1.0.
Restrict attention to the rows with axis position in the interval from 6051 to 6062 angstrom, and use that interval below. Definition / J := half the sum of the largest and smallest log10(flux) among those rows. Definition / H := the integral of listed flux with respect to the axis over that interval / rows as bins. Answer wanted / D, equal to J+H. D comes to 91.8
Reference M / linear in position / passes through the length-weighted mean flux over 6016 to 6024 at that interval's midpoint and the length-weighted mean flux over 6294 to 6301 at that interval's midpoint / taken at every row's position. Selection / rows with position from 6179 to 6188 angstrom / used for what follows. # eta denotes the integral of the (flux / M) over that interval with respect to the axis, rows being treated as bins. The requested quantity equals 8.43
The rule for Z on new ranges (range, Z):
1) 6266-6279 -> -0.426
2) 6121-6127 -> -0.334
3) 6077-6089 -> -0.419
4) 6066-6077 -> -0.413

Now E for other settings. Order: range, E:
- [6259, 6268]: -0.374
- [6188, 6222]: -0.428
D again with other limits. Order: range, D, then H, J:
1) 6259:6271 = 94.0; 93.1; 0.891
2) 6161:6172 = 82.8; 81.9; 0.852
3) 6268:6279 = 85.5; 84.6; 0.892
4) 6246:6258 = 90.5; 89.6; 0.882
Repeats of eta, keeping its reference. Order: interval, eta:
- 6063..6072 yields 8.51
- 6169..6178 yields 8.54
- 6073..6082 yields 8.39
